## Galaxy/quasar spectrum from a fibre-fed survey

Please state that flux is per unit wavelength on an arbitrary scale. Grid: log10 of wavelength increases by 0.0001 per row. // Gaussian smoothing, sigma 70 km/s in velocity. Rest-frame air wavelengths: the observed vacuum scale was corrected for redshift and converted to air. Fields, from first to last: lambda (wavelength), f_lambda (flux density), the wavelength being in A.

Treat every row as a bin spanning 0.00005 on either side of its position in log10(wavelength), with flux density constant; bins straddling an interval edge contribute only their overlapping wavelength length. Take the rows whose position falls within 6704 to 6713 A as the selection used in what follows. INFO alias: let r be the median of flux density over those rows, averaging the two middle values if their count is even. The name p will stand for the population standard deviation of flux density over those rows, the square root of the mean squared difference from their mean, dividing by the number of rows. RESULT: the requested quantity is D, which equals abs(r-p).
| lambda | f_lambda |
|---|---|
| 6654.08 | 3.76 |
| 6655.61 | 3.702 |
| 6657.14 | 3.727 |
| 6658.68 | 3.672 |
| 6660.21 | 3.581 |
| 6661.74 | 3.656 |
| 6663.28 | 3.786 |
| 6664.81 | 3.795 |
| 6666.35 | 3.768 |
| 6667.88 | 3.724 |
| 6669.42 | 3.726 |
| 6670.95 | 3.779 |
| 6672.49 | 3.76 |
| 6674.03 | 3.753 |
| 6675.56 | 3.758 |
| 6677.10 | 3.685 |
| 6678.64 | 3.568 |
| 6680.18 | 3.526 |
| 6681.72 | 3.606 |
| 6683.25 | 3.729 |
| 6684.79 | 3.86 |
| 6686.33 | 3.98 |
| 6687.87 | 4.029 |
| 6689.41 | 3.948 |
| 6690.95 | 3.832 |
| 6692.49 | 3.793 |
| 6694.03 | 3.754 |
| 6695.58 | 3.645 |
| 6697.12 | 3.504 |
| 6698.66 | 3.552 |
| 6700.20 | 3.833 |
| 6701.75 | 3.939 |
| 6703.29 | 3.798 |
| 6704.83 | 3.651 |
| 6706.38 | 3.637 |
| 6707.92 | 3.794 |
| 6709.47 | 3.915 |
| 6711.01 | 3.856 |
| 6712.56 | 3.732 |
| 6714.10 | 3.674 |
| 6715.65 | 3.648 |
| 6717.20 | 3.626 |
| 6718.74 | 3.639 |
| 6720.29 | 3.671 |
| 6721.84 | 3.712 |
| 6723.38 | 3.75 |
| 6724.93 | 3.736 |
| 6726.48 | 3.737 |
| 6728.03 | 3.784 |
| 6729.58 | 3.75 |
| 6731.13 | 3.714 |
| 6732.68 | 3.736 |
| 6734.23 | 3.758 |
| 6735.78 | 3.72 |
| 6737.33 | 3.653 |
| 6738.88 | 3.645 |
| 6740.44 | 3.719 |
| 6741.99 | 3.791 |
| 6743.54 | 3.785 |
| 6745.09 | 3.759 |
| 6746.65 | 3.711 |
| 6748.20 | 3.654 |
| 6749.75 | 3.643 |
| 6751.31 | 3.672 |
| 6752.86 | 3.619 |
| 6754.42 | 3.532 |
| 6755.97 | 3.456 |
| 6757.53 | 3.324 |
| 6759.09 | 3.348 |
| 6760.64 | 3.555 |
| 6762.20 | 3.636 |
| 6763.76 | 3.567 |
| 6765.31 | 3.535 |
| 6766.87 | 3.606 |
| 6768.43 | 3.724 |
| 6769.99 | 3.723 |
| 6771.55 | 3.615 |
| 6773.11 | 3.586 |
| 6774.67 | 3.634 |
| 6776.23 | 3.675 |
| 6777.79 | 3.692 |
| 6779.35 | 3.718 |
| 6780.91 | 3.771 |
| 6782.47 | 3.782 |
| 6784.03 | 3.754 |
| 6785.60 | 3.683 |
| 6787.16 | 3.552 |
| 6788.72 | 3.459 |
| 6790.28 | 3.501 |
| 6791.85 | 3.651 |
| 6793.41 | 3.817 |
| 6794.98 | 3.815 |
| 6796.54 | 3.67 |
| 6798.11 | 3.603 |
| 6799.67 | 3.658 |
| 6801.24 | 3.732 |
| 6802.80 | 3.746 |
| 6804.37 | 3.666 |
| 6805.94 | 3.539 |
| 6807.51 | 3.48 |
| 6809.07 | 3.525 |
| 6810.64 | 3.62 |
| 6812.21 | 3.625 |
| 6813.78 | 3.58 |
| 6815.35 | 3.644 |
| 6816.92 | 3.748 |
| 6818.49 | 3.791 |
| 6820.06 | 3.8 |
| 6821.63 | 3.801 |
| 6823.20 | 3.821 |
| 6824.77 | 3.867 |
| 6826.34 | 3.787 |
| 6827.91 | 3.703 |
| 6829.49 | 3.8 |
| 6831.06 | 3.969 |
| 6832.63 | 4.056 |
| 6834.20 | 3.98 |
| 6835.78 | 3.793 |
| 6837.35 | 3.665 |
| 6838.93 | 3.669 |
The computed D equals 3.66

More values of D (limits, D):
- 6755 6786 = 3.51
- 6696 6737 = 3.64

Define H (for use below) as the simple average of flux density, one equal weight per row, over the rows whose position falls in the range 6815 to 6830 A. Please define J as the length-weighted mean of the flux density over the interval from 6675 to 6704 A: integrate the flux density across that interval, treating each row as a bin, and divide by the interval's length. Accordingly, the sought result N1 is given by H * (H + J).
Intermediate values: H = 3.776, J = 3.75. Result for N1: 28.4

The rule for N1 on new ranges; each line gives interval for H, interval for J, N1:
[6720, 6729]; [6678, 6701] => 27.9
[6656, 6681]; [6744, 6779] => 27.1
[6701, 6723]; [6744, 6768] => 27.3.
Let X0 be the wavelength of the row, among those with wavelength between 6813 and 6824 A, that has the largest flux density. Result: 6823.20 A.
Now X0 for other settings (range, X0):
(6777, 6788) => 6782.47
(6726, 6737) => 6728.03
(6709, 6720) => 6709.47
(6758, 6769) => 6768.43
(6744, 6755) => 6745.09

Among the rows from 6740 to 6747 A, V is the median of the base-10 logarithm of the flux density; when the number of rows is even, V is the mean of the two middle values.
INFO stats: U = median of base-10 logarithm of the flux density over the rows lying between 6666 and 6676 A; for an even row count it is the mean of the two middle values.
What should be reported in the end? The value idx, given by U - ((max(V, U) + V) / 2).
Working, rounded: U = 0.575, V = 0.575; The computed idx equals 0.000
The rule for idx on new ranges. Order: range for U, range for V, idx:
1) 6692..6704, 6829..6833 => -0.022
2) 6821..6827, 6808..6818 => 0.011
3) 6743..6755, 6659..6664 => 0.000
